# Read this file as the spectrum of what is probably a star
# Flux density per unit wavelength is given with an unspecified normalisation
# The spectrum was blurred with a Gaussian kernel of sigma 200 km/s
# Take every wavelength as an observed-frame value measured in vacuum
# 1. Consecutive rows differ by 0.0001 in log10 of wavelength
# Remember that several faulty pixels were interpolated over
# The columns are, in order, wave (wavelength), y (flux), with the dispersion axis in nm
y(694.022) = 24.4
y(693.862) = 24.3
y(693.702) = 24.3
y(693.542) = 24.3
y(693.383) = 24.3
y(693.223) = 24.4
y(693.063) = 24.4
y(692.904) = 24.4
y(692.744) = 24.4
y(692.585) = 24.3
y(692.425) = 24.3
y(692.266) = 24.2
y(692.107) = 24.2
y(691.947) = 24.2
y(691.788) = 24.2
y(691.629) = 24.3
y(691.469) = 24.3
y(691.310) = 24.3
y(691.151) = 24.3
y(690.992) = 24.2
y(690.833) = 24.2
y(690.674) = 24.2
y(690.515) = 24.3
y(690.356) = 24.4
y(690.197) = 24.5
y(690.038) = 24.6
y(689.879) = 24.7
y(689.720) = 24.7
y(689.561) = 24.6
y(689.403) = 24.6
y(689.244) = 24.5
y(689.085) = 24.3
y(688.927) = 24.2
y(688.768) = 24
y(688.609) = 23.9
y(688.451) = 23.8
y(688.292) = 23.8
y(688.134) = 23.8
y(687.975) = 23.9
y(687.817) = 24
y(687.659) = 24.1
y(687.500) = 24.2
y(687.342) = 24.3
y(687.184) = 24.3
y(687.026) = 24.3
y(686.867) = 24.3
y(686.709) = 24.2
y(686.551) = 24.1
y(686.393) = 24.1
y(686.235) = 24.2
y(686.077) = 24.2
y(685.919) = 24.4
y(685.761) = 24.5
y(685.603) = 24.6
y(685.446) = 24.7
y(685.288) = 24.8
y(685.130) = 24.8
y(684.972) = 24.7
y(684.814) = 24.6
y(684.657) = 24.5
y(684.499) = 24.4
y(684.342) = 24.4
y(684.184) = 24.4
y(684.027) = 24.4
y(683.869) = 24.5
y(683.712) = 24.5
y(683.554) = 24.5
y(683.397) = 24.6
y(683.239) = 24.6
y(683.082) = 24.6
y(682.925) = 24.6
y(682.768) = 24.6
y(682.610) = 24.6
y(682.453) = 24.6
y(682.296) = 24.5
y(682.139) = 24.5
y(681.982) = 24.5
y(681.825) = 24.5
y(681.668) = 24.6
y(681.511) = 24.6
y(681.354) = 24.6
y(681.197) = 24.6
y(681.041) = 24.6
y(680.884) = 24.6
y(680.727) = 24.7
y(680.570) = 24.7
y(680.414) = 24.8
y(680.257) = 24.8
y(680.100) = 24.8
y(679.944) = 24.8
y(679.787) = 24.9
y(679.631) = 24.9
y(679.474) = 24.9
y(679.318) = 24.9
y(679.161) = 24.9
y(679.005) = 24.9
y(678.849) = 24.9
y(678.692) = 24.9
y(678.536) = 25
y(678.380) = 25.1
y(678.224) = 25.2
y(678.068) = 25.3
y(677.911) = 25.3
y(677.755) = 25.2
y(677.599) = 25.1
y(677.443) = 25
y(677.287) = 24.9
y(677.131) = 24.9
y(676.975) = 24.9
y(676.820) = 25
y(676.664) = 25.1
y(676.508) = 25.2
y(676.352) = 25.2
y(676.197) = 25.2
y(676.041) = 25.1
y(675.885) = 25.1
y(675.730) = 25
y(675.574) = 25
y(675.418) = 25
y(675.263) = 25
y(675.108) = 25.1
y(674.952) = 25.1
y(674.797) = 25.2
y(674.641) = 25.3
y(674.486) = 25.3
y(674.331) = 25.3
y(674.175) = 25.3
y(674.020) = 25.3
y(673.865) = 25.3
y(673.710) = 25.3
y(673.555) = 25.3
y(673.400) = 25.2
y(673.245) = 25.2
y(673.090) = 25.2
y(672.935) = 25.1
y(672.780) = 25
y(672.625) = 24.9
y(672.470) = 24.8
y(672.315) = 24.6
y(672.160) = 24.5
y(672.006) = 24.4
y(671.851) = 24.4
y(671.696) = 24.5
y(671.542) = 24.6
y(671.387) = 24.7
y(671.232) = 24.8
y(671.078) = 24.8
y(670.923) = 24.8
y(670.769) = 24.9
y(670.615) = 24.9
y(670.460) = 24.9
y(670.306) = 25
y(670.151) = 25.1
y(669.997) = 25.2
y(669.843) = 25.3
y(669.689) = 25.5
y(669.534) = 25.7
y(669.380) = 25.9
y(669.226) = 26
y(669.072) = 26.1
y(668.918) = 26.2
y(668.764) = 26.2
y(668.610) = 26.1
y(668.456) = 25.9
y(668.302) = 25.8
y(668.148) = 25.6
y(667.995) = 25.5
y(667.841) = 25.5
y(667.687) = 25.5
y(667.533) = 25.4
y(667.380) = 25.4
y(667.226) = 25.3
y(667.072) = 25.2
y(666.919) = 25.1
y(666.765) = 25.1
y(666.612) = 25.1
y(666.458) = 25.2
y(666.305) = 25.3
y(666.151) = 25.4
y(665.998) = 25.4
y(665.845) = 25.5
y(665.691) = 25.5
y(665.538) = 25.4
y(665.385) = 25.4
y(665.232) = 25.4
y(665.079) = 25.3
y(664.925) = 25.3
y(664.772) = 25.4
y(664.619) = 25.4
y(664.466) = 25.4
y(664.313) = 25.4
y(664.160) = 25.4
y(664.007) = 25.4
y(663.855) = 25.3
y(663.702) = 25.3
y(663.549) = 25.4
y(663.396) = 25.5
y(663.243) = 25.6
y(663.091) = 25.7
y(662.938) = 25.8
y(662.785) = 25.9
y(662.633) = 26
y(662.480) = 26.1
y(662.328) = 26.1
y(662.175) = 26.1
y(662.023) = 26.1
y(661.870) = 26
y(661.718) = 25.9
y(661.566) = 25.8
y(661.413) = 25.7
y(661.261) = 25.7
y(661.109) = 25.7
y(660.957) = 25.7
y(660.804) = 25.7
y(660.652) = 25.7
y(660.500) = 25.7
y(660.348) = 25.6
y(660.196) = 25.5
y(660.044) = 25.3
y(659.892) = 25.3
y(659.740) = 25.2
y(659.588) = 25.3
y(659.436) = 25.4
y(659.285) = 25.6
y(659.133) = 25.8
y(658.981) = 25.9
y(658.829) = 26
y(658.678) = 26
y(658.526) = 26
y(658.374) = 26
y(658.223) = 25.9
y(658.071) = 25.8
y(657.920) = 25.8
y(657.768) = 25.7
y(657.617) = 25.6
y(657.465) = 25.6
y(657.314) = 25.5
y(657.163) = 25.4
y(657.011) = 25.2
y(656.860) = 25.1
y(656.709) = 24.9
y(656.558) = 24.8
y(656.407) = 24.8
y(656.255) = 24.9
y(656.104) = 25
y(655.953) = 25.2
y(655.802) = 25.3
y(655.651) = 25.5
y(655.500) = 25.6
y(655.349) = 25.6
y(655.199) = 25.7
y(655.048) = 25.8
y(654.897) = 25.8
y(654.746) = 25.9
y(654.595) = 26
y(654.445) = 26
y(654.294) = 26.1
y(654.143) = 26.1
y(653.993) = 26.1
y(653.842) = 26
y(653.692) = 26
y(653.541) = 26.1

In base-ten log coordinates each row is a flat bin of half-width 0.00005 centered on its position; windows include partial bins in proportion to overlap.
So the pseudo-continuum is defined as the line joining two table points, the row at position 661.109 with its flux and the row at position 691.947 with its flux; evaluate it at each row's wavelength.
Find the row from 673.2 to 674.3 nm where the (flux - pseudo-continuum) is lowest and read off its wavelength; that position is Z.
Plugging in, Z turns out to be 673.245 nm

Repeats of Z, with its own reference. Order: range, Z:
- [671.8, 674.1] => 671.851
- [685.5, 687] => 686.393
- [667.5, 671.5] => 671.387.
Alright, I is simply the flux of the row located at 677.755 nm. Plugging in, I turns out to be 25.2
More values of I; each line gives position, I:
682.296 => 24.5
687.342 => 24.3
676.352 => 25.2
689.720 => 24.7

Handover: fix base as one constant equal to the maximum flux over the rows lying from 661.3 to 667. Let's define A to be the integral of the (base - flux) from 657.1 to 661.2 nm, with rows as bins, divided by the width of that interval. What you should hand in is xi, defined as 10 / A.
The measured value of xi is 23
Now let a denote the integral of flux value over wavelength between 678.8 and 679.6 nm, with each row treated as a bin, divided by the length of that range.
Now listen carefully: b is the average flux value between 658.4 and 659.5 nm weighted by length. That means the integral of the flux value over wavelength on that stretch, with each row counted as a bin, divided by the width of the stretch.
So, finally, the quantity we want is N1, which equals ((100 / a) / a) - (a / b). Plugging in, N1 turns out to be -0.80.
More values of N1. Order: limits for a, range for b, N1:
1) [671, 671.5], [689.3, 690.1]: -0.84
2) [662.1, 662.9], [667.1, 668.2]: -0.88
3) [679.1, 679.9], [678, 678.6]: -0.83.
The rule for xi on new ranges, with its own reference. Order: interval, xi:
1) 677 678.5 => 10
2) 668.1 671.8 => 13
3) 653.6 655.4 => 59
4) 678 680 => 9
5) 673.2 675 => 12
